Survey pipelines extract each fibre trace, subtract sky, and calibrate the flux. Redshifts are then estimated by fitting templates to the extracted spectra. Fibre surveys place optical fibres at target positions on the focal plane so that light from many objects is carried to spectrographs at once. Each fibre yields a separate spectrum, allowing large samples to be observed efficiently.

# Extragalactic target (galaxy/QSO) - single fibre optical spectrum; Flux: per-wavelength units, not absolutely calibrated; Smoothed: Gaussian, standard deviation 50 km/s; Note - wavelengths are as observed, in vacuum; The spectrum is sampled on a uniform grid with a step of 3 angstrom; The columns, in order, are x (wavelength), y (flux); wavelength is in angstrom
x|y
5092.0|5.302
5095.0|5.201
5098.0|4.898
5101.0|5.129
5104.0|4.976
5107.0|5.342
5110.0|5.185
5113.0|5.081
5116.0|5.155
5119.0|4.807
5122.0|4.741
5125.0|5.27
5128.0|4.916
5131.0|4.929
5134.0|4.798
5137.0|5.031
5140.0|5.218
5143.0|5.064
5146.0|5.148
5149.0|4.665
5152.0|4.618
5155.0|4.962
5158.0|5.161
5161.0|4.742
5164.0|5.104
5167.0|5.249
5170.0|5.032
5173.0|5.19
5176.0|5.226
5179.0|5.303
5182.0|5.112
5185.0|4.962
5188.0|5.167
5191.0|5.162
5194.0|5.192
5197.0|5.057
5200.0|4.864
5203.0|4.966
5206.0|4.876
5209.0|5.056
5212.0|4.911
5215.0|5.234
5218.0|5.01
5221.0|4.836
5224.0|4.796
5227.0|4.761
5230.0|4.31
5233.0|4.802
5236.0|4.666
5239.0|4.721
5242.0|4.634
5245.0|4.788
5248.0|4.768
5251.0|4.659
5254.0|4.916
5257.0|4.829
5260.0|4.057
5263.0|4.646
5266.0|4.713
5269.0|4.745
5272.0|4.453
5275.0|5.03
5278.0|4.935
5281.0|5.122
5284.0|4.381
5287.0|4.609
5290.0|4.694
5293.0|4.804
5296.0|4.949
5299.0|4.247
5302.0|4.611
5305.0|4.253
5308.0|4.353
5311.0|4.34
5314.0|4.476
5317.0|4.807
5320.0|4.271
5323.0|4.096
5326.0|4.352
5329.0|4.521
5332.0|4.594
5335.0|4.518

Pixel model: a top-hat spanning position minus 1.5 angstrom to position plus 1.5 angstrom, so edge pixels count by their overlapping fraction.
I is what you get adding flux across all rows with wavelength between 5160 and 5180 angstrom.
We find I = 35.8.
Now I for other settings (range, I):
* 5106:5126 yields 35.6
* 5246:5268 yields 32.6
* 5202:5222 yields 34.9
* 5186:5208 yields 35.3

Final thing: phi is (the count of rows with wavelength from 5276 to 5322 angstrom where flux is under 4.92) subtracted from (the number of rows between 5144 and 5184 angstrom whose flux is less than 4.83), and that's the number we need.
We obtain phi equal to -9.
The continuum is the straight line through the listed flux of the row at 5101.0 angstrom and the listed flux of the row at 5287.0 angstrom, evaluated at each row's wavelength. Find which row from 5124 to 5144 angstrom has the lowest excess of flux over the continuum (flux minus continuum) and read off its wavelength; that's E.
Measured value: 5134.0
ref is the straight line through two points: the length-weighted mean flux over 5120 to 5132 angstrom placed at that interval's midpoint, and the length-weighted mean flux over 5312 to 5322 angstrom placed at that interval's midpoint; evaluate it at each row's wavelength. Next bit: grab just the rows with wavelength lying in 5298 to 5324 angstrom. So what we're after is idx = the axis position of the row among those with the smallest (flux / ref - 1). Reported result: 5323.0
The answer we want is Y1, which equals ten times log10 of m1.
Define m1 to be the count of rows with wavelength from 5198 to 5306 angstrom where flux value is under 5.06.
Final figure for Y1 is 15.3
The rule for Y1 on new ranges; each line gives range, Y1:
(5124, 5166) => 9.0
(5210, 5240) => 9.5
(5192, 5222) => 9.0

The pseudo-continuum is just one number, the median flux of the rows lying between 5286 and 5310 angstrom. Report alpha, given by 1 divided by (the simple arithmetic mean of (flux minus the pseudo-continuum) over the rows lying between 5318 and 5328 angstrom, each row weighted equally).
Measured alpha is -2.7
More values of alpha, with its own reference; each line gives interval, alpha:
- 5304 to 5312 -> -3.4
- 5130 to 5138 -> 3.2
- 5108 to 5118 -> 1.9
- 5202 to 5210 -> 2.8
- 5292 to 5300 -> 17.6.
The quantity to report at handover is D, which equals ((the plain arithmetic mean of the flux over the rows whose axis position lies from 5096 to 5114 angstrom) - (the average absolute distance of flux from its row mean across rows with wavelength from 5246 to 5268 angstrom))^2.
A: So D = 24.3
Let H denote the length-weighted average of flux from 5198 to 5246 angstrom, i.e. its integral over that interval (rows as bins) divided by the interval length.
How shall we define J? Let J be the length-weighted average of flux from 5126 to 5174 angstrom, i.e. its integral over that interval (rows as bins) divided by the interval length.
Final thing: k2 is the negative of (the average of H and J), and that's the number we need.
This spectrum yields -4.9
